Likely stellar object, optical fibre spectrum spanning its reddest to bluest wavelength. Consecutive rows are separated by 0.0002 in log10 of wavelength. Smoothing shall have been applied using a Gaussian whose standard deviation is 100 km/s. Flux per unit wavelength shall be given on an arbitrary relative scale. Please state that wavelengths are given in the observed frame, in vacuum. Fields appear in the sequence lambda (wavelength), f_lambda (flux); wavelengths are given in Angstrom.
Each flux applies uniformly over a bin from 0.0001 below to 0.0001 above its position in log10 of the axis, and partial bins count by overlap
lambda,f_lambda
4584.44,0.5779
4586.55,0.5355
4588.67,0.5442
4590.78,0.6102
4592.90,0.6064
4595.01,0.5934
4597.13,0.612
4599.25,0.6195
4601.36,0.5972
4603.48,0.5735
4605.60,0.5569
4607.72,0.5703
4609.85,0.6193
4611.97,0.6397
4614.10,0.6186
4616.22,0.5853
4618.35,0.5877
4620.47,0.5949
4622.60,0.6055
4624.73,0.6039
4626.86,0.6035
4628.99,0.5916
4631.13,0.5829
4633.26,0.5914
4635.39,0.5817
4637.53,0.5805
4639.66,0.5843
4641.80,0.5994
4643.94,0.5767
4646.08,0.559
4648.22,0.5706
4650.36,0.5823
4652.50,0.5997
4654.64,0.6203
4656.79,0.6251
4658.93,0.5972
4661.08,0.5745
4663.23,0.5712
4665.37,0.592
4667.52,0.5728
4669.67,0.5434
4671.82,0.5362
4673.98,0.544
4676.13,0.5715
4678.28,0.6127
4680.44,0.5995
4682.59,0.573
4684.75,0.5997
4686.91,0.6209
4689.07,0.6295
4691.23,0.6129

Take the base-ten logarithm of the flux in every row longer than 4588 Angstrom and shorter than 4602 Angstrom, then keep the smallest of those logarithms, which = -0.264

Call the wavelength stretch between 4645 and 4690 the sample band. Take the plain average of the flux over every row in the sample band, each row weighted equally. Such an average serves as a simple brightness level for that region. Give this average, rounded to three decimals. 0.585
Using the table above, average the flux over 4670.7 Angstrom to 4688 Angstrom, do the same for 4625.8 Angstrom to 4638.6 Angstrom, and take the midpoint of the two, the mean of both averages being 0.585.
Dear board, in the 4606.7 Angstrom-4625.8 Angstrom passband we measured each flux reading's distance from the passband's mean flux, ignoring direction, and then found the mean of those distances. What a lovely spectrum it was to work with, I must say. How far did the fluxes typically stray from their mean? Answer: 0.016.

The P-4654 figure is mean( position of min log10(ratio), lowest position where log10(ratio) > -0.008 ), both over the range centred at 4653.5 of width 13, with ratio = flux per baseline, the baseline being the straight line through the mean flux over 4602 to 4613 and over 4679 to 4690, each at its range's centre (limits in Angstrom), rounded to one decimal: 4650.4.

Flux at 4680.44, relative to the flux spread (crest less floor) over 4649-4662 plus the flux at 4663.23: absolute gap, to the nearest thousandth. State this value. 0.022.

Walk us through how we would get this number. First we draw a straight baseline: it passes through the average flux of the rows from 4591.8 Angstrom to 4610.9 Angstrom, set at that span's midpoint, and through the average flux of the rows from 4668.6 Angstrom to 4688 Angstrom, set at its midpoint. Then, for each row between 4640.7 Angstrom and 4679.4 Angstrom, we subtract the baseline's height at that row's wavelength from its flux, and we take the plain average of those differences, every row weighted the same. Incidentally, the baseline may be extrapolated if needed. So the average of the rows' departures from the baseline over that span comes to -0.001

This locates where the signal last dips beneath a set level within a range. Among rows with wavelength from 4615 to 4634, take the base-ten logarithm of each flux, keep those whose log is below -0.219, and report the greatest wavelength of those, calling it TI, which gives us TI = 4633.26 Angstrom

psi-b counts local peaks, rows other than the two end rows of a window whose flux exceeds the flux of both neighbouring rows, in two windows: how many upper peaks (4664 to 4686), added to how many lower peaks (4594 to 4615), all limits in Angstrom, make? 3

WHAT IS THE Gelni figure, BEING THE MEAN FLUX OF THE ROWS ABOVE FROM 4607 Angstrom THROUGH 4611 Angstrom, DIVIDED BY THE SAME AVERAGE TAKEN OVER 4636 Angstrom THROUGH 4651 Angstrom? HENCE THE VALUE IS 1.03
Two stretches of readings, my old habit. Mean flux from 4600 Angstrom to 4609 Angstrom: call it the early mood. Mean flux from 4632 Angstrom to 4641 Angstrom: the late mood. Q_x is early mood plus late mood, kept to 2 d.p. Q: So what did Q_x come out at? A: 1.16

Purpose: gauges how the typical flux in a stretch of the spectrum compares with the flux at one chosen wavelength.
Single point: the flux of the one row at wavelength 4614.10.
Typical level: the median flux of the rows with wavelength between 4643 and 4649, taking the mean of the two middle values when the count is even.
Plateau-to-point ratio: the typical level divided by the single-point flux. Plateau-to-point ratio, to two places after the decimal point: 0.92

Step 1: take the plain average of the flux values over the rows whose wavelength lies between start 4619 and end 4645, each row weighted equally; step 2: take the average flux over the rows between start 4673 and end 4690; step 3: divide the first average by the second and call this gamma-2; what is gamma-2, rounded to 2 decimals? 1.00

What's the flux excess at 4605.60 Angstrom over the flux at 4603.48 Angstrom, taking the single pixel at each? -0.02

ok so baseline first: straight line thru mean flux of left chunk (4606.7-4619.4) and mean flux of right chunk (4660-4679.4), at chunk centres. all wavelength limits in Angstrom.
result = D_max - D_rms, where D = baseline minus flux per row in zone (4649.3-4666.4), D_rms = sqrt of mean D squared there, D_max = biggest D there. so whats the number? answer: -0.025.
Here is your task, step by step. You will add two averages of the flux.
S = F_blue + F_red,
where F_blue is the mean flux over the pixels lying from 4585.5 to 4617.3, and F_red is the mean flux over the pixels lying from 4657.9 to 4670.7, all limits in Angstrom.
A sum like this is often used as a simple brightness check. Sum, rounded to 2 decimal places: 1.17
